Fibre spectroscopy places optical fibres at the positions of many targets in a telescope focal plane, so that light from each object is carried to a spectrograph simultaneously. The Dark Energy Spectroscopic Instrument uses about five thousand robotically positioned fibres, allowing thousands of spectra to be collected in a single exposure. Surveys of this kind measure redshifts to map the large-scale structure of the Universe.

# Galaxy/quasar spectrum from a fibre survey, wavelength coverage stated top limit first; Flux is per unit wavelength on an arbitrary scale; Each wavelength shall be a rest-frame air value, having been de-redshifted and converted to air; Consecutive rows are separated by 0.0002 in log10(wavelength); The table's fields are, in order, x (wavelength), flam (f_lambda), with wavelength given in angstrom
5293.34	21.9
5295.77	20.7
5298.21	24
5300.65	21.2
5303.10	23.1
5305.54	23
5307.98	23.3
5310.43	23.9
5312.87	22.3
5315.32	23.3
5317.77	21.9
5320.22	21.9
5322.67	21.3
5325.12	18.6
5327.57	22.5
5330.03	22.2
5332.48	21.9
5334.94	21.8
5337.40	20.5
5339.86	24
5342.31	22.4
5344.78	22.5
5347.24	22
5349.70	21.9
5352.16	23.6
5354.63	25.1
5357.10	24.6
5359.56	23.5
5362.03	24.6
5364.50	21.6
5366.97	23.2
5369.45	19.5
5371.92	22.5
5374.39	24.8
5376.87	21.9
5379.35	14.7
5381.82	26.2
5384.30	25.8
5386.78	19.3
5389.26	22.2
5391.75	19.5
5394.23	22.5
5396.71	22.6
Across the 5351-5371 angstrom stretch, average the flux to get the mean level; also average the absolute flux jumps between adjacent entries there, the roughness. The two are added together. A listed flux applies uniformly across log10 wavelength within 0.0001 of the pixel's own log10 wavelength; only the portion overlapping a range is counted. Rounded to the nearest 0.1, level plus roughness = 25.0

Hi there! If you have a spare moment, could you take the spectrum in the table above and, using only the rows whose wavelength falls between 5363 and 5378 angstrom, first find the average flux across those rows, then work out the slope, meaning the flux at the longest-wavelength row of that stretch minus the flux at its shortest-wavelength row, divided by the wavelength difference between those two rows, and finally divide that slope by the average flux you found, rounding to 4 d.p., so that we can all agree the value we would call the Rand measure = 0.0011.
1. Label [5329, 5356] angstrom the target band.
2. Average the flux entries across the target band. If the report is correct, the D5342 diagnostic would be 22.5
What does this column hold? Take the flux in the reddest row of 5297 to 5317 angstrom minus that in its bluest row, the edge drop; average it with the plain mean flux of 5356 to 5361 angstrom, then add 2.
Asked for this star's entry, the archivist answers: 13.7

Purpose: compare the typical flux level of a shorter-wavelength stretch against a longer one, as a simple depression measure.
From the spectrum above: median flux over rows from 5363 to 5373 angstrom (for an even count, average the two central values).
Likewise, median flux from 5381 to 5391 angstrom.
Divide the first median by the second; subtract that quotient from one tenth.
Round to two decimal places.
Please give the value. -0.82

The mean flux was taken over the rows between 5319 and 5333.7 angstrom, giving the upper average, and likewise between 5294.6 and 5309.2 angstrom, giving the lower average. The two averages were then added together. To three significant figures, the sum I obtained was 44.0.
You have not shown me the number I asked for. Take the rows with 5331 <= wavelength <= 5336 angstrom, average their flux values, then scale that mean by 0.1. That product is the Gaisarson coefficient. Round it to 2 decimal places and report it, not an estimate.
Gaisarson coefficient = 2.19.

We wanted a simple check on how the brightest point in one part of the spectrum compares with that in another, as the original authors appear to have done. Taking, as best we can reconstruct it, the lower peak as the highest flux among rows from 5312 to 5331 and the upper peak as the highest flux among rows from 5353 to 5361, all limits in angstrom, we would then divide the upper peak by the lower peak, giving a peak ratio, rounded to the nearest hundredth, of 1.08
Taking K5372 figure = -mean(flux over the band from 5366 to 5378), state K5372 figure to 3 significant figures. -22.4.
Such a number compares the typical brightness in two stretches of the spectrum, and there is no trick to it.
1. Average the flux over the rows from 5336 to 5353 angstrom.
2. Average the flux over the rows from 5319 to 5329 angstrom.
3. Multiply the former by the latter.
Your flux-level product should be 472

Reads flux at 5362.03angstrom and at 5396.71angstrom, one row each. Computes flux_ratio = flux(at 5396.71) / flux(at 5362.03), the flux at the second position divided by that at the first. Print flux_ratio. 0.92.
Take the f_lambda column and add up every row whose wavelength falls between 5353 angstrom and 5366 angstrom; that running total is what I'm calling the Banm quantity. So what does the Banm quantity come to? 119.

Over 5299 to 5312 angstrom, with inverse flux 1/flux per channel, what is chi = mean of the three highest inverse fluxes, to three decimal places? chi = 0.045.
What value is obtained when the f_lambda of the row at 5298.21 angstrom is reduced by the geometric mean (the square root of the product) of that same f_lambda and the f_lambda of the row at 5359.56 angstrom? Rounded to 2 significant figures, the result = 0.25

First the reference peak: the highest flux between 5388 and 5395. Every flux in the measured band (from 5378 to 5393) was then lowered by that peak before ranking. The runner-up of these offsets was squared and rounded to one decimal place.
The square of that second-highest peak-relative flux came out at 10.9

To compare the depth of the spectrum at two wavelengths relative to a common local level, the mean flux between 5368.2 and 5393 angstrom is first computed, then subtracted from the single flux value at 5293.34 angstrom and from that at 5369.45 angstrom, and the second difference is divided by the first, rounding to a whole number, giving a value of -8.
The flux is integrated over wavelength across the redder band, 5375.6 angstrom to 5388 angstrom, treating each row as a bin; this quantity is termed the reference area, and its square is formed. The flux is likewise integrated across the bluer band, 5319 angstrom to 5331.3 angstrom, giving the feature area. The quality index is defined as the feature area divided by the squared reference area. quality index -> 0.0037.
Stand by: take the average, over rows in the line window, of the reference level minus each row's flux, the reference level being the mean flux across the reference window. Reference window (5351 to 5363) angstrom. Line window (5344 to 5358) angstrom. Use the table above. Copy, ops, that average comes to 1.0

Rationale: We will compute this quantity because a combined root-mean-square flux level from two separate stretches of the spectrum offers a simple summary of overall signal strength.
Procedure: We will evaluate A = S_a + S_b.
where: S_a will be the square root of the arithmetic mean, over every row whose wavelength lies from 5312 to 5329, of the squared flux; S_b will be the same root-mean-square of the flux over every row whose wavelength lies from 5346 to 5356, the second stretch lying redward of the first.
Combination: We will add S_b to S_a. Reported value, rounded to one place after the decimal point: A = 44.9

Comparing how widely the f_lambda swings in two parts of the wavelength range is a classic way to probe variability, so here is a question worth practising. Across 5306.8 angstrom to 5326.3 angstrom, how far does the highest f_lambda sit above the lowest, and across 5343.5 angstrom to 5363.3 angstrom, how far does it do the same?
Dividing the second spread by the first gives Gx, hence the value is 0.6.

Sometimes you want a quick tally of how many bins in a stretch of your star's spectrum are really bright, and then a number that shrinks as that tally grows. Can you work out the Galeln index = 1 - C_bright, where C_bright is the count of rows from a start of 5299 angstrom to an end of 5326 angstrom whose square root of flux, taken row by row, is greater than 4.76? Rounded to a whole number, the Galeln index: -4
